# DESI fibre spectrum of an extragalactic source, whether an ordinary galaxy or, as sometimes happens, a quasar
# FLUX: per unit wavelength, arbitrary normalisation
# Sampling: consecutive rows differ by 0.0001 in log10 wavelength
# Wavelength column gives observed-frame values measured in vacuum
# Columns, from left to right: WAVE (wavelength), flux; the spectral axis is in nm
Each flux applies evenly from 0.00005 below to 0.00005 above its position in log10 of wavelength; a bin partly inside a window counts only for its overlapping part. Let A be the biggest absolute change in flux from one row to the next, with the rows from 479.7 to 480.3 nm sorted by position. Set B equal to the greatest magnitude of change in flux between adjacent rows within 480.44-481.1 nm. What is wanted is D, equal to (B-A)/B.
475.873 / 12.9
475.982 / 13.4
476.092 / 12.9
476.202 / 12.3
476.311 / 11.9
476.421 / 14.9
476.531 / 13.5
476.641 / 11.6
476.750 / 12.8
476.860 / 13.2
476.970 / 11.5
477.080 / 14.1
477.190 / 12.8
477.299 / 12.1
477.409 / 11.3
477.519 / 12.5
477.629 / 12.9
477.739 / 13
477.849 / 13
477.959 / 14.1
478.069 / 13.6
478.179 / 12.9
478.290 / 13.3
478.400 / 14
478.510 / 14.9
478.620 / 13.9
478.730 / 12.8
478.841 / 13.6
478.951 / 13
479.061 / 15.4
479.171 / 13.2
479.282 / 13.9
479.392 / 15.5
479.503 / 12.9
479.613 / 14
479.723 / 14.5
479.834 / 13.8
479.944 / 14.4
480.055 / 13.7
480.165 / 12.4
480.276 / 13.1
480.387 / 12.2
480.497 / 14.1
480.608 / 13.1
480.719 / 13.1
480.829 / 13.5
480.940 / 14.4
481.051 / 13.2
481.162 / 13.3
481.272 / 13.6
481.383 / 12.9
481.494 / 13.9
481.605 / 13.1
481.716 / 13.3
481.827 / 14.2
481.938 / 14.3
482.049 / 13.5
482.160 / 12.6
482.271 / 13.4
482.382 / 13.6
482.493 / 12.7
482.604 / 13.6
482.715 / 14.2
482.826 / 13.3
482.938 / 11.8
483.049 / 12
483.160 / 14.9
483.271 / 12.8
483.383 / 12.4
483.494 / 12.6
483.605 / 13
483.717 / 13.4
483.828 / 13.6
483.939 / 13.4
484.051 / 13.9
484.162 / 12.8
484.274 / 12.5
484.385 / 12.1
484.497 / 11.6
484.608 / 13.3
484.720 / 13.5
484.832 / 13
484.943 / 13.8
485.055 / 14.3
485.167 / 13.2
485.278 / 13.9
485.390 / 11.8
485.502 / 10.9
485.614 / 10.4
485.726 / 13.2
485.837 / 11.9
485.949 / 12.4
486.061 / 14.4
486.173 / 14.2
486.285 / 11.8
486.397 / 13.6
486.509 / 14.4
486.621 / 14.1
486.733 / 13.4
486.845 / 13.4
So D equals -0.08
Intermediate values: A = 1.3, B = 1.2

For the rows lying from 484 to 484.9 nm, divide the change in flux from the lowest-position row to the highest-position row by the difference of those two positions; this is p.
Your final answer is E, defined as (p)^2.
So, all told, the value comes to 1.33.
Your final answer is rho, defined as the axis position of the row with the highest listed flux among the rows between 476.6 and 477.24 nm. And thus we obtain 477.080 nm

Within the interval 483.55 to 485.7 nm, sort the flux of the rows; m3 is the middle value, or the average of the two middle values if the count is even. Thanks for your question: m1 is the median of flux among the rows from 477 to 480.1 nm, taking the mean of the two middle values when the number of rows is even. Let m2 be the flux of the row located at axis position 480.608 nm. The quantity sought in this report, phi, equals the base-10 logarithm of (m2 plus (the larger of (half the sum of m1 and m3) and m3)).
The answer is 1.42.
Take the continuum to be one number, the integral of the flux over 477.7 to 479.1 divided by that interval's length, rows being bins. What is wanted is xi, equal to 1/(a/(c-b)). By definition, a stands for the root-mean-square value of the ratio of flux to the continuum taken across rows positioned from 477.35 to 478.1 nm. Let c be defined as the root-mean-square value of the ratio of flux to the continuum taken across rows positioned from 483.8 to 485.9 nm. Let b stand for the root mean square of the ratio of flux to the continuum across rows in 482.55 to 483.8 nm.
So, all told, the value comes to -0.022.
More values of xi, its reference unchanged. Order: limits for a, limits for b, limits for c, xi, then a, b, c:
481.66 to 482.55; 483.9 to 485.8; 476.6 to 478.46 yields 0.003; 0.987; 0.94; 0.945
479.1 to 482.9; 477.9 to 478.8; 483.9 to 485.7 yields -0.065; 0.994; 1.00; 0.940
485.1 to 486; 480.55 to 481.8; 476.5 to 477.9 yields -0.061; 0.899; 0.98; 0.928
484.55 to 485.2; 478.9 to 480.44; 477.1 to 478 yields -0.075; 0.991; 1.01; 0.934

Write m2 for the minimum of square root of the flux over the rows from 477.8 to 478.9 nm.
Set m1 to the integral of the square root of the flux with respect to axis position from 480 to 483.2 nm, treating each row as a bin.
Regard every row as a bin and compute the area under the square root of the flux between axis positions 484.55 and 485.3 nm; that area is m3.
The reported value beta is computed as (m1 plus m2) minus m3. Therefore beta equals 12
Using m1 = 11.7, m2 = 3.58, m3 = 2.8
